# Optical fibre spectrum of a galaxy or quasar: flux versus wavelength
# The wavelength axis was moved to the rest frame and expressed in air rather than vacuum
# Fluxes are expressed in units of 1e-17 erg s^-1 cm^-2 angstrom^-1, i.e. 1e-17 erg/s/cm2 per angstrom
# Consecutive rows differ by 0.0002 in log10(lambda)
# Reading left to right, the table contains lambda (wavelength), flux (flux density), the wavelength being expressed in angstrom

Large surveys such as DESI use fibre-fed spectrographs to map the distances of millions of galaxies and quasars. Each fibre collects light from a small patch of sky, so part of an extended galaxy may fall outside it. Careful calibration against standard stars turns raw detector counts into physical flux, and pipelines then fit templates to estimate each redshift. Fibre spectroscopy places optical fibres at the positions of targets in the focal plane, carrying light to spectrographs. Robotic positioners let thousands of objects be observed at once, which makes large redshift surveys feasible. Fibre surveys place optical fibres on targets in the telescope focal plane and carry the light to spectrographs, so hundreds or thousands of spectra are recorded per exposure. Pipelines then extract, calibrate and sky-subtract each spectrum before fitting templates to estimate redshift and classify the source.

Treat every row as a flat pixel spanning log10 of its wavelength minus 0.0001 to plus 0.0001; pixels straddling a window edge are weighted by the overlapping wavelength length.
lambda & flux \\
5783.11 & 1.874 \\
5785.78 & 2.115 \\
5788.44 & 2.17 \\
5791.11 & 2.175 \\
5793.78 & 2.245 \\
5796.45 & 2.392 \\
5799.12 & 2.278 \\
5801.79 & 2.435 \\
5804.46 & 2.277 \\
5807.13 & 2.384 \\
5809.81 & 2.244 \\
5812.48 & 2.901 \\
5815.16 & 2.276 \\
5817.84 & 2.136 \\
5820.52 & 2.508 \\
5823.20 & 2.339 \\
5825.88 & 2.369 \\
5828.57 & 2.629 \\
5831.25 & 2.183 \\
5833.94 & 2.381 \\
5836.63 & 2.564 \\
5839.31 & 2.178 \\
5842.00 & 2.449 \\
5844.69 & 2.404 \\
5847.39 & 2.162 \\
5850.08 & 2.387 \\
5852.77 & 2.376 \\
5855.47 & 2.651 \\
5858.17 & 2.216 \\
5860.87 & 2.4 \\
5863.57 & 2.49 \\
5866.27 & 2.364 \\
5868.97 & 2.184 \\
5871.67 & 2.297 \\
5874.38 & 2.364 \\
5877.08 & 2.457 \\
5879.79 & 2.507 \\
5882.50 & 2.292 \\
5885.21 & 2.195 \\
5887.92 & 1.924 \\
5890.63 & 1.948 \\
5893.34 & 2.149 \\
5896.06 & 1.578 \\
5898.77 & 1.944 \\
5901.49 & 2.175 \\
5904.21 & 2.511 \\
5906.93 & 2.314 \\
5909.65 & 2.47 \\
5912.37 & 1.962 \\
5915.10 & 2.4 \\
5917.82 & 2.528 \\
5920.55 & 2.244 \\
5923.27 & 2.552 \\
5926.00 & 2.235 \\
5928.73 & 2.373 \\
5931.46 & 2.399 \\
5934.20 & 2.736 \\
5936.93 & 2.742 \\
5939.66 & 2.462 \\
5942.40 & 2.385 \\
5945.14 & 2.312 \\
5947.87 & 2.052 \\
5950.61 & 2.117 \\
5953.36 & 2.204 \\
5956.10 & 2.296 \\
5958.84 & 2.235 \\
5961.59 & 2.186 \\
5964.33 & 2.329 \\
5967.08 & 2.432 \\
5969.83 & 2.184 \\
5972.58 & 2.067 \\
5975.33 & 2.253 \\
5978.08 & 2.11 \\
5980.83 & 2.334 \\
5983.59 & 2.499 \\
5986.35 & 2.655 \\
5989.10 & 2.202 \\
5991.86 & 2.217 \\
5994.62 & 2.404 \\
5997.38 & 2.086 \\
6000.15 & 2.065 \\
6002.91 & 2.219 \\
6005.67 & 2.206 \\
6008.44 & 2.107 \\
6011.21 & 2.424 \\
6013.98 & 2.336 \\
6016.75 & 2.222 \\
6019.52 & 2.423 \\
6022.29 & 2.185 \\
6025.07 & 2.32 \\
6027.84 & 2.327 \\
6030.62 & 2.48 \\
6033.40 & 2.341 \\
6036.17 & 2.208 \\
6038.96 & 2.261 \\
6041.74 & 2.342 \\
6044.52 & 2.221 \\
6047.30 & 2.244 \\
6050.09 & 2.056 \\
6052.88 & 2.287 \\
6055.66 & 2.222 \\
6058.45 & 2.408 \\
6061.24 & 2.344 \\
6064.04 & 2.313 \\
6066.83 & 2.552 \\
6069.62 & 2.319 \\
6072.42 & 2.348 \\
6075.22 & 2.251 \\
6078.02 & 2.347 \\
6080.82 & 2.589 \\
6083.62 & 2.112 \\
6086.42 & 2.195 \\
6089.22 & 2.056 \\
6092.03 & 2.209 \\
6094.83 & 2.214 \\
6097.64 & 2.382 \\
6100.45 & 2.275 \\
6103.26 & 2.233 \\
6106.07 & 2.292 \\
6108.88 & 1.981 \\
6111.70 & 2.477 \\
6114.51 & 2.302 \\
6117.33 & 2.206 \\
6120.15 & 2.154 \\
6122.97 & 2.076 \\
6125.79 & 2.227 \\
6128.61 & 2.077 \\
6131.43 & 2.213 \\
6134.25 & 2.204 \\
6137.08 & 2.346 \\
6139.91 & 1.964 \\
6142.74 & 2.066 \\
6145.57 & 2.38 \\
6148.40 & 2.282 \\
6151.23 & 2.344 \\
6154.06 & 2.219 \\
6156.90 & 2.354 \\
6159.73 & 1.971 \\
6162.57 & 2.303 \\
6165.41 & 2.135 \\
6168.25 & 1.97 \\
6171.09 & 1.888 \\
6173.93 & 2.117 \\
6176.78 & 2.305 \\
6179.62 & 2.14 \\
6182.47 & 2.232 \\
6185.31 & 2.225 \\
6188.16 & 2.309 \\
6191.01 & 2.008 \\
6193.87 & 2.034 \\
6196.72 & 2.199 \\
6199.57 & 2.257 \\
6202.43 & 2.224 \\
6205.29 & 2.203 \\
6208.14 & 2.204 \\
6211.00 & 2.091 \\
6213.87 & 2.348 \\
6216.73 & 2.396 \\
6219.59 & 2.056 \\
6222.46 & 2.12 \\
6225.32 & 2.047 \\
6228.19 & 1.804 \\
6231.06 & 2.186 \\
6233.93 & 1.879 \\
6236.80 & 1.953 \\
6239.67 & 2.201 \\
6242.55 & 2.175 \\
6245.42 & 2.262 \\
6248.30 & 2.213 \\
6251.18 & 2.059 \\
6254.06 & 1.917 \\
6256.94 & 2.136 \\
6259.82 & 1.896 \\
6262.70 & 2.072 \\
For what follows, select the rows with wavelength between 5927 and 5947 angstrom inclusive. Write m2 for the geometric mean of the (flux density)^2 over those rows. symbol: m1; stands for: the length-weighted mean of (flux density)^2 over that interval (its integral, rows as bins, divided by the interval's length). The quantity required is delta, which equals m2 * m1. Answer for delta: 38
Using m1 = 6.1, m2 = 6.2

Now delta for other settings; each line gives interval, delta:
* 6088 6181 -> 23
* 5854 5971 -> 28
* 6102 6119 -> 26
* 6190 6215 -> 22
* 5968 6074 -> 27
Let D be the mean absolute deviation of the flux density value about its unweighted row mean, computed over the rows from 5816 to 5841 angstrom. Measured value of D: 0.139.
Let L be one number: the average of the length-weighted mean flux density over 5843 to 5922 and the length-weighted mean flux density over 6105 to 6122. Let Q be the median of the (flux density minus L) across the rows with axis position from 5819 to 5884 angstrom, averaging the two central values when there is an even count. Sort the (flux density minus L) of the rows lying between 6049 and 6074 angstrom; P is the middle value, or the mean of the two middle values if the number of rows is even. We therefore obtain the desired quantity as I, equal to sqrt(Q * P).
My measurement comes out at 0.09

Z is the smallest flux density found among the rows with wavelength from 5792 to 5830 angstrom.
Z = 2.136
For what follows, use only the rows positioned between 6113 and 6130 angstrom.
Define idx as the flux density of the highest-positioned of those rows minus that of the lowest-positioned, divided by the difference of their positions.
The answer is -0.016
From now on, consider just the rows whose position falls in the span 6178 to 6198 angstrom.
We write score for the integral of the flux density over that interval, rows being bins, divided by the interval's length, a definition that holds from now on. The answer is 2.17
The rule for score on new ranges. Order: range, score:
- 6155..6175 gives 2.11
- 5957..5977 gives 2.24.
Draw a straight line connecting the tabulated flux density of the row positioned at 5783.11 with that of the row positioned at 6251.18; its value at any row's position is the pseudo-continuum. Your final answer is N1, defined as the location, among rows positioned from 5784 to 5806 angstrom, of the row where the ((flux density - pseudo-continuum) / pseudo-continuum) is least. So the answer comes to 5785.78 angstrom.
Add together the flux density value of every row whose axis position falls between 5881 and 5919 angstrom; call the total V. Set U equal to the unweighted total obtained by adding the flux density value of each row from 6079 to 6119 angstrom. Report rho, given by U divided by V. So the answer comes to 1.04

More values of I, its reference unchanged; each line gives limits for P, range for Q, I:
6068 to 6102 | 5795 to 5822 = 0.03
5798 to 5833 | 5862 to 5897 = 0.06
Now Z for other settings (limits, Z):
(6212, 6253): 1.804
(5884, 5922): 1.578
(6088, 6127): 1.981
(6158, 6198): 1.888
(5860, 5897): 1.578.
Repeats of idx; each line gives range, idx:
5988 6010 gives -0.005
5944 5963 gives -0.008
